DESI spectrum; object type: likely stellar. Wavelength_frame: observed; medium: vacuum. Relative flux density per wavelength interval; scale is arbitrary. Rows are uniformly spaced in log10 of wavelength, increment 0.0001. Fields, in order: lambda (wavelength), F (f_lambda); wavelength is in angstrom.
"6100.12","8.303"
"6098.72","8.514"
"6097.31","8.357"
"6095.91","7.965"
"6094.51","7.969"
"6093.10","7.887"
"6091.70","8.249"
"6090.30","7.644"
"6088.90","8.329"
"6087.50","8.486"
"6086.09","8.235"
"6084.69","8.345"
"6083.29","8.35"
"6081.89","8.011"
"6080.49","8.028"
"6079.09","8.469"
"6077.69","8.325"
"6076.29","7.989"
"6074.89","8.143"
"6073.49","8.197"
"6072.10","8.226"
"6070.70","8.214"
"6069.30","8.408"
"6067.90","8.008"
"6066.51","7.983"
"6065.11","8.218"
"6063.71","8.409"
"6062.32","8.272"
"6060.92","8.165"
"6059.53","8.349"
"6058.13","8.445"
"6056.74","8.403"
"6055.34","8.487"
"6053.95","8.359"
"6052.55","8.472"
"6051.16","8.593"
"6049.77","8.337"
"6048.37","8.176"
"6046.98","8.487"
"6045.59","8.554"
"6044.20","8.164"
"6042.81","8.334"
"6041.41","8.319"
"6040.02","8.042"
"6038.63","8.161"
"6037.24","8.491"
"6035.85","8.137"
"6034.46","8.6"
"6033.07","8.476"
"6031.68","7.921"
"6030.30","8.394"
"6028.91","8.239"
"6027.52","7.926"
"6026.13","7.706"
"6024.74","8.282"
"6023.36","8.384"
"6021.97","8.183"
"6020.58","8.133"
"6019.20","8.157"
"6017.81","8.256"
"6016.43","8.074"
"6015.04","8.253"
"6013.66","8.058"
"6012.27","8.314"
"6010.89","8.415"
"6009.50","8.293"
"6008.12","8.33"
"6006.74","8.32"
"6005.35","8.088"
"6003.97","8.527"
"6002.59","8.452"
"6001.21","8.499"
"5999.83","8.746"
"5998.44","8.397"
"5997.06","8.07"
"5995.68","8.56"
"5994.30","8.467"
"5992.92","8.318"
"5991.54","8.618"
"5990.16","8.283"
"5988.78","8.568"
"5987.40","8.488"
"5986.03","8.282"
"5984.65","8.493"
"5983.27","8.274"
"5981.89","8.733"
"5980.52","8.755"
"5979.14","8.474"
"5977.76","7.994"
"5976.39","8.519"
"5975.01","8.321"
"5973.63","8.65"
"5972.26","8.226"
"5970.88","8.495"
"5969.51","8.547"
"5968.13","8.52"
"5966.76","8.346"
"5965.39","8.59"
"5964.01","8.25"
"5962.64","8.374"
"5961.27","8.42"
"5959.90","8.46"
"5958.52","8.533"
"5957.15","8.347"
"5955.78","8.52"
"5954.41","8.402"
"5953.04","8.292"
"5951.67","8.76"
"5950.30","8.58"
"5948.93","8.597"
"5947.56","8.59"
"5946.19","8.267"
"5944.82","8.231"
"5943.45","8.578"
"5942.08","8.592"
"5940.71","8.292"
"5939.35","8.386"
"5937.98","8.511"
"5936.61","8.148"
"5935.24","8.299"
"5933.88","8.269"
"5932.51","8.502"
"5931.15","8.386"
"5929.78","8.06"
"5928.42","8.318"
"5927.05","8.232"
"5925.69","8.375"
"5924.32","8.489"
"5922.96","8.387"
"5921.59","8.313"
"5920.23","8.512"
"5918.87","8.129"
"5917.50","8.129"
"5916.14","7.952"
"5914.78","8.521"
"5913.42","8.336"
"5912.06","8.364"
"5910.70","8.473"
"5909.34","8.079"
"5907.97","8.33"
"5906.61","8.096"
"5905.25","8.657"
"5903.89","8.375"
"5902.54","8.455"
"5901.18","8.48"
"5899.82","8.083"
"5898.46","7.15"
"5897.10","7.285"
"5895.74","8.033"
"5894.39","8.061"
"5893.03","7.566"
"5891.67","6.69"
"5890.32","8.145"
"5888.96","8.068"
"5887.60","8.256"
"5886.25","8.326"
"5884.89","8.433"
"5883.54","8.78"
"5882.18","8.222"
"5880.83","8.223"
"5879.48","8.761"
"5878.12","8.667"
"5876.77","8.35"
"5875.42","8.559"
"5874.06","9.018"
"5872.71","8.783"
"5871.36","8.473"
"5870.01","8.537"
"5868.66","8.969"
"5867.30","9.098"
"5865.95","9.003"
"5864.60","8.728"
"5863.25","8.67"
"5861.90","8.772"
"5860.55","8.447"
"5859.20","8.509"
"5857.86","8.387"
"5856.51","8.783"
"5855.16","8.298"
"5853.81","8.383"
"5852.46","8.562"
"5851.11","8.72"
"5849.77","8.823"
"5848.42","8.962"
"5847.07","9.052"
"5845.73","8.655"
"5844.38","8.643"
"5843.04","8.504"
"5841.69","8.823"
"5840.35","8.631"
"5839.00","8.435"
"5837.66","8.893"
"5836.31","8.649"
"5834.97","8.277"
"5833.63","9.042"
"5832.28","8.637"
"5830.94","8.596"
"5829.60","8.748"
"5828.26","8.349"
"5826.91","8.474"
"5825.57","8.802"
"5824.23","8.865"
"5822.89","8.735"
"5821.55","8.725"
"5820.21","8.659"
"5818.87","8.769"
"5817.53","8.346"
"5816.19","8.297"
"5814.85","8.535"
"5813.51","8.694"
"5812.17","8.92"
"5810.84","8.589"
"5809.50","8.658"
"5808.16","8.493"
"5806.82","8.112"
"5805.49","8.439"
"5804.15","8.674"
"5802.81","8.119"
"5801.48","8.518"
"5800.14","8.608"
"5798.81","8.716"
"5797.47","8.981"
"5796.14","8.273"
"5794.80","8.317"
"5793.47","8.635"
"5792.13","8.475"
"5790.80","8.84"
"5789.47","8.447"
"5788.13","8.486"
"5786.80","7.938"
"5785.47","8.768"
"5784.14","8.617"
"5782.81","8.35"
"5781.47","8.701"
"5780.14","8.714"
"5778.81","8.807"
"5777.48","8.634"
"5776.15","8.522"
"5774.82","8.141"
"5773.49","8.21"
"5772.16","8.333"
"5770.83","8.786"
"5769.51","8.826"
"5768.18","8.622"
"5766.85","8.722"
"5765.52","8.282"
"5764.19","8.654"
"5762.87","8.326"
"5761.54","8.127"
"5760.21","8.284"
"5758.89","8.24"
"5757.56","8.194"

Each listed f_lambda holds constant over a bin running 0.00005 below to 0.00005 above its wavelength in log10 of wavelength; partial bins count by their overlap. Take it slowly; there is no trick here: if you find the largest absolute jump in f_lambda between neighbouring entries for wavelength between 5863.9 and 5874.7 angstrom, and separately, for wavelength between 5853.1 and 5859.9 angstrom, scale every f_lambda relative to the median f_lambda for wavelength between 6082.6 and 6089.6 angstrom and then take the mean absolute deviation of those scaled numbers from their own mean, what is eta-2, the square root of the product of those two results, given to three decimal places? 0.085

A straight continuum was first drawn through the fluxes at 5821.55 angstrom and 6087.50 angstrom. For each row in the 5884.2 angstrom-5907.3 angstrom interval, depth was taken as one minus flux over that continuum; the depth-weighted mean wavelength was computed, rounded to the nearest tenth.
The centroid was 5894.9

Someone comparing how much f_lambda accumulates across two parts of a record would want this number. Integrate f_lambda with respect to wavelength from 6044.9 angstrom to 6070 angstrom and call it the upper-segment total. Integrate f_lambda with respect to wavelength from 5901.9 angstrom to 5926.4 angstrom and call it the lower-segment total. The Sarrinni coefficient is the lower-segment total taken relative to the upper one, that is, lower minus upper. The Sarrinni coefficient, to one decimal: -5.2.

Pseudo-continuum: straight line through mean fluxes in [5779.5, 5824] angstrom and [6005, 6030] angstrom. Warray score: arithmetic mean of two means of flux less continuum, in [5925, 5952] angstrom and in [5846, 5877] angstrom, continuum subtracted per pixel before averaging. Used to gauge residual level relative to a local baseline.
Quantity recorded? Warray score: 0.16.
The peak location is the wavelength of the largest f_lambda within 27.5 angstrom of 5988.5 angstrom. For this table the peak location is 5980.52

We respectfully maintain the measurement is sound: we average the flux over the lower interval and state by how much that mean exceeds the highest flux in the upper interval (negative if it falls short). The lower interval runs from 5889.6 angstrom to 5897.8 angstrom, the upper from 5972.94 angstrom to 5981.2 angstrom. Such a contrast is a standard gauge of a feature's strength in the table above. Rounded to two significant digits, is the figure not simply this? -1.1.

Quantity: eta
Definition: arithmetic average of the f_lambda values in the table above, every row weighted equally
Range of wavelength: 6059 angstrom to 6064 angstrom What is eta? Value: 8.30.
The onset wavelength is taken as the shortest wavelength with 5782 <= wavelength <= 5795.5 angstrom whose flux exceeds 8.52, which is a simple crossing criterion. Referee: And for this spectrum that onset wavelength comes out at 5784.14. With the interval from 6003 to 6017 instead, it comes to 6003.97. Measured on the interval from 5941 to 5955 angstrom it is 5942.08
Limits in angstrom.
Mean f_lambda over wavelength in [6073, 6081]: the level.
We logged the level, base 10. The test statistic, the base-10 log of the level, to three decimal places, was 0.913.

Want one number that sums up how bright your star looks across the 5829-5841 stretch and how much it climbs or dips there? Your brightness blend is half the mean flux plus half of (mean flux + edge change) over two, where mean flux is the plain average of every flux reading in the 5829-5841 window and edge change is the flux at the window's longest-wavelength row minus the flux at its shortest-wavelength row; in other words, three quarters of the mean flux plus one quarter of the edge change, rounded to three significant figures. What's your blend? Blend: 6.46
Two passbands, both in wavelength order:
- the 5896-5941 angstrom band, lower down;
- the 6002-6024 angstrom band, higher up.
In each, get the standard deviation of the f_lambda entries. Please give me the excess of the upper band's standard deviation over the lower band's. -0.173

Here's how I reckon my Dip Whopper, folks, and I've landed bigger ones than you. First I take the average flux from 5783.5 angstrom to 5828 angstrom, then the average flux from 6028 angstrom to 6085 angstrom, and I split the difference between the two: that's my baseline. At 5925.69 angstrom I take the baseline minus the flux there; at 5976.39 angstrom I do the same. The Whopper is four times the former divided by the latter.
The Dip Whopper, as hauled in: -2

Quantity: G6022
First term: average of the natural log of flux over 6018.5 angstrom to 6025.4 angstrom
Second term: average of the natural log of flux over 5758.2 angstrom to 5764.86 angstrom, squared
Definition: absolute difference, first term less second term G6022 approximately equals 2.38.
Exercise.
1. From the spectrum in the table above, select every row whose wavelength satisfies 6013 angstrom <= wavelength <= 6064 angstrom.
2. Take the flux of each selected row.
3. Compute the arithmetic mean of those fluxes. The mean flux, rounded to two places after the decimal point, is 8.28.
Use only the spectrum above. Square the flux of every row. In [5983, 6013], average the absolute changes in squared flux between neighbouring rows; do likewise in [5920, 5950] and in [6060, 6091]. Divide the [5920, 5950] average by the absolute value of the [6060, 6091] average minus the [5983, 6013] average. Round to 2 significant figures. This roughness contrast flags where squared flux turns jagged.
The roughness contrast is 8.0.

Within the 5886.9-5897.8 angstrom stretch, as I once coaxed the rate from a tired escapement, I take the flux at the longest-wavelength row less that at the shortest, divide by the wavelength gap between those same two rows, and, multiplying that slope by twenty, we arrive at -2.0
